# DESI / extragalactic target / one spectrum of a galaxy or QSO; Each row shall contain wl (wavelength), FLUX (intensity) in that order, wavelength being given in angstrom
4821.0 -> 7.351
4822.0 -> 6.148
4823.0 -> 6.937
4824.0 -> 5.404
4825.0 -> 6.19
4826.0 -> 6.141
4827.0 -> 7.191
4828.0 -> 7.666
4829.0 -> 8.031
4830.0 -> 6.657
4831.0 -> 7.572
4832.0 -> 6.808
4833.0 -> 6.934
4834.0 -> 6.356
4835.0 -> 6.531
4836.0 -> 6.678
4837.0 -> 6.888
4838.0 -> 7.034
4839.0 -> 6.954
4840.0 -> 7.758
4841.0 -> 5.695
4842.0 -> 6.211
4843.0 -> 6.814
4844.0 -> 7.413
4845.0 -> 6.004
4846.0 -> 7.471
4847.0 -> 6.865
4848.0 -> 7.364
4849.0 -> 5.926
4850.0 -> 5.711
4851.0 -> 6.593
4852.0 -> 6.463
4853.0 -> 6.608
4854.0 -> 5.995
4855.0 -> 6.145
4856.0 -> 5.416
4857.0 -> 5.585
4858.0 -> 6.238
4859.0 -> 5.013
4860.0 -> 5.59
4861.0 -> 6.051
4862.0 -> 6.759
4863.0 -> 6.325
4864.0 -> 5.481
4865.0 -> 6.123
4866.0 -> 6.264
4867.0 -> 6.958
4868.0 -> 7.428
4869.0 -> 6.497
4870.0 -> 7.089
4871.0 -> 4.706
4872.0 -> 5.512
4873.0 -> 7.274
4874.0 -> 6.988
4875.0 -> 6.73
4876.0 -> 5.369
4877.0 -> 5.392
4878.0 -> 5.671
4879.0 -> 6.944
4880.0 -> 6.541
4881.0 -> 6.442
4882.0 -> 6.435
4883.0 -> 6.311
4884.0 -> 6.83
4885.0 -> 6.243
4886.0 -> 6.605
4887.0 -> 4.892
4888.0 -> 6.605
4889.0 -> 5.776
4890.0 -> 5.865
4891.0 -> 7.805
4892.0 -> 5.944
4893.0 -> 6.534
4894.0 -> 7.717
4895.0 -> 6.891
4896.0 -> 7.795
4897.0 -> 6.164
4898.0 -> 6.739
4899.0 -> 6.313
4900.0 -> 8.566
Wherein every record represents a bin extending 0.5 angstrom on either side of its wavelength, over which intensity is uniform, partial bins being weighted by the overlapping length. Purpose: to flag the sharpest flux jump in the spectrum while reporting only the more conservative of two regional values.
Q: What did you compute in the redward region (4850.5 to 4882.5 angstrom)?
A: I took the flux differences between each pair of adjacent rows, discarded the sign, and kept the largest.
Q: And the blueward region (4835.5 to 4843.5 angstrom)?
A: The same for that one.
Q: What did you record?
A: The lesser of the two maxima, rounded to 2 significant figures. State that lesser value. 2.1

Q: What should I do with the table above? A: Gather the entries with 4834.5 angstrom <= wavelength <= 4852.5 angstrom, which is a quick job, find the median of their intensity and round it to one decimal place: 6.7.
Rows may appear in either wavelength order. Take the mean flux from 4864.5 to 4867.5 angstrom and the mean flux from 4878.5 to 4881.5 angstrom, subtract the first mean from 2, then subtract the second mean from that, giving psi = -11.1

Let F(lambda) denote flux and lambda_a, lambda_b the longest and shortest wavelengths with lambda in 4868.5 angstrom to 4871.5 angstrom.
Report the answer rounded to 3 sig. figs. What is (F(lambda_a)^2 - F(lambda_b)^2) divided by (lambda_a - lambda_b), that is -10.0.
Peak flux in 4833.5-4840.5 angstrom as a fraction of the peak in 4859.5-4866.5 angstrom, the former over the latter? 1.15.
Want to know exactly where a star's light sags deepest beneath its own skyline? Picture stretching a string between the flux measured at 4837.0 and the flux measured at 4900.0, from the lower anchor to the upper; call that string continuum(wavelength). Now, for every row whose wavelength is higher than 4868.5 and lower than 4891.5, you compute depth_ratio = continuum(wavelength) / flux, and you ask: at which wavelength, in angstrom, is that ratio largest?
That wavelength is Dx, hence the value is 4887.0 angstrom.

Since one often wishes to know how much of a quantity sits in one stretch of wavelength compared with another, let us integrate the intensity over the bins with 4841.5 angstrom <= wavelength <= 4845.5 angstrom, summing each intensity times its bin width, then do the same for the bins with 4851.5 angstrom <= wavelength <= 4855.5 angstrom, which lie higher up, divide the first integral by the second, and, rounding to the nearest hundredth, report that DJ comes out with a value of 1.05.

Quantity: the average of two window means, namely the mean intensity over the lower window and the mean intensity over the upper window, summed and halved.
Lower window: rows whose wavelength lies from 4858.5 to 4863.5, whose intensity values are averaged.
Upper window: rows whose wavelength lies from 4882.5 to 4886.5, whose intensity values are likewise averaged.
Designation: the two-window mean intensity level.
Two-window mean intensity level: 6.22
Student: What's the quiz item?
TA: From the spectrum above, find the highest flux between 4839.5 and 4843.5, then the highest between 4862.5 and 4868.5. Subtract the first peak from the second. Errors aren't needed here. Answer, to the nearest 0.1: -0.3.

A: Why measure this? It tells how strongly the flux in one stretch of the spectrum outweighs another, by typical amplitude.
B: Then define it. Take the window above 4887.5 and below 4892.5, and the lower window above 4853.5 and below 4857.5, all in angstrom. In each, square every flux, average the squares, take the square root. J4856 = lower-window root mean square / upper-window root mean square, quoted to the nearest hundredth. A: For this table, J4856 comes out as 0.90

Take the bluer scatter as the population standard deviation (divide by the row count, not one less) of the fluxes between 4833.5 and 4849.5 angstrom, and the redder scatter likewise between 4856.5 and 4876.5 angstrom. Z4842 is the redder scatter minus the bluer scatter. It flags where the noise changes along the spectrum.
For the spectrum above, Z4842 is 0.18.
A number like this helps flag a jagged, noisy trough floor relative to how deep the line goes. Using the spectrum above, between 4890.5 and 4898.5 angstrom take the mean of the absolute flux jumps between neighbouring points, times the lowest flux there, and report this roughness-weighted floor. 6.4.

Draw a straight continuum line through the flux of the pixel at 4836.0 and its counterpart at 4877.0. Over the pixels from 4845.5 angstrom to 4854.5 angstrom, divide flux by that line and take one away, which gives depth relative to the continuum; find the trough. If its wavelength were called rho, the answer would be 4850.0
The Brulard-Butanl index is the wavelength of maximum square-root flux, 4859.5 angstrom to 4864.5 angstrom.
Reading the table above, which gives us 4862.0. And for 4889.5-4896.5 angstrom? 4891.0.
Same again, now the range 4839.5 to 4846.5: 4840.0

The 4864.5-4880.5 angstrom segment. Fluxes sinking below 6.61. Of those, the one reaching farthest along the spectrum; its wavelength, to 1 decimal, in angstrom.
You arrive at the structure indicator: 4880.0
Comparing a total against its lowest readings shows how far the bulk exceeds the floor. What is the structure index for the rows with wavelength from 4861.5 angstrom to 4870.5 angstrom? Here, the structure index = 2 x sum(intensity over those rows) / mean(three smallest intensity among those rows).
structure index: 19.8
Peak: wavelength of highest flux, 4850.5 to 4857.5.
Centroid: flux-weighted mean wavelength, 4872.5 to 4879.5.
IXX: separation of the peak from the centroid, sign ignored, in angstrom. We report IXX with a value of 22.9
